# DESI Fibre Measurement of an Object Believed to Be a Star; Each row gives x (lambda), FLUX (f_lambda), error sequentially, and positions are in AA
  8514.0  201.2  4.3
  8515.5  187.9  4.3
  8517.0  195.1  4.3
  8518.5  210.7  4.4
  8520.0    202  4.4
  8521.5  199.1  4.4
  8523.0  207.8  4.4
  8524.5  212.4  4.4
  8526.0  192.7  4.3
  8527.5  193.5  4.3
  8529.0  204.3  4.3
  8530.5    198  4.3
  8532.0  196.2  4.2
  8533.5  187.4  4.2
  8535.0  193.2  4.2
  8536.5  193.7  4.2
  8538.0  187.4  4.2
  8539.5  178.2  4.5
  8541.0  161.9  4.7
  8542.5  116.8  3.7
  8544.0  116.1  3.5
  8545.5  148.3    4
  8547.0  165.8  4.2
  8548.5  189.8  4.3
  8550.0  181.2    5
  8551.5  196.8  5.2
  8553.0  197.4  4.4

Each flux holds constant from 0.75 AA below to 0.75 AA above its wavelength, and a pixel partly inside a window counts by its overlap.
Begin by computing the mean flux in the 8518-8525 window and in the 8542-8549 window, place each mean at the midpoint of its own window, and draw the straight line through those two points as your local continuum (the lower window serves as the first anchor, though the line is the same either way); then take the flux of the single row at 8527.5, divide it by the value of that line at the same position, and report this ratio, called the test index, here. 1.01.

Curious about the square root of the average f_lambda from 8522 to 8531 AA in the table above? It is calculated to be 14.2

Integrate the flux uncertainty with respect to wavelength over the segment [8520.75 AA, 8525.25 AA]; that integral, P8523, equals 19.8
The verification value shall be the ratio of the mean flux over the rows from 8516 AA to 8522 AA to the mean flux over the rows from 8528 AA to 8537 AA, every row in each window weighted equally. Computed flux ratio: 1.03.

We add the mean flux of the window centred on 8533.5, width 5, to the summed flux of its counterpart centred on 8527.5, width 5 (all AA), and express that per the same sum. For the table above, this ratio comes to 1.33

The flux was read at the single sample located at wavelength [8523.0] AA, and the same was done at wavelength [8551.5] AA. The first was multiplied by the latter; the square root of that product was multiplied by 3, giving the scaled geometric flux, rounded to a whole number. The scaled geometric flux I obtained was 607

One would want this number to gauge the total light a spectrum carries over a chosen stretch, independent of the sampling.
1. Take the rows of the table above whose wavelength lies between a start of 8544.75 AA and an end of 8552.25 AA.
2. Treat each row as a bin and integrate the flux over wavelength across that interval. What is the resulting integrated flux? 1323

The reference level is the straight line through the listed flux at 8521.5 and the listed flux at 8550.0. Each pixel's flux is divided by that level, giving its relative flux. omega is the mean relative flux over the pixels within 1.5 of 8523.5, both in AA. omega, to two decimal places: 1.06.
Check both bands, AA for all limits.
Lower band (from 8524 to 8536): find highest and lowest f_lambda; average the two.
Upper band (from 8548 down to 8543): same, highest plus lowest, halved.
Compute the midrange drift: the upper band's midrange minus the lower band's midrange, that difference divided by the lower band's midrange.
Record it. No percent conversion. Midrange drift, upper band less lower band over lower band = -0.29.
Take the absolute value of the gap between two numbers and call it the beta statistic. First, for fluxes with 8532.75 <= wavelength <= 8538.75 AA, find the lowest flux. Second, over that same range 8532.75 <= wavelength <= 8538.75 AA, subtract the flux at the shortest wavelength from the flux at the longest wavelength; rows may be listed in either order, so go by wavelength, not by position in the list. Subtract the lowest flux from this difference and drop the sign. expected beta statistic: 187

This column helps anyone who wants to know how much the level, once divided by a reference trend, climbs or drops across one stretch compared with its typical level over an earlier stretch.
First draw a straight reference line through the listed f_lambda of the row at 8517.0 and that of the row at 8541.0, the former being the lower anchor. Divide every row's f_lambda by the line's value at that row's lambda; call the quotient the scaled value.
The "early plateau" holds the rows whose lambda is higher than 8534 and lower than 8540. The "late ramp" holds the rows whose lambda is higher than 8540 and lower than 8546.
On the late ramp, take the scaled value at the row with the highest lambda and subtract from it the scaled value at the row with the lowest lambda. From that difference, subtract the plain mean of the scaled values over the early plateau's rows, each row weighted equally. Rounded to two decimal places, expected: -1.17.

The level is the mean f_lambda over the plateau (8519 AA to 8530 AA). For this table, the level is 202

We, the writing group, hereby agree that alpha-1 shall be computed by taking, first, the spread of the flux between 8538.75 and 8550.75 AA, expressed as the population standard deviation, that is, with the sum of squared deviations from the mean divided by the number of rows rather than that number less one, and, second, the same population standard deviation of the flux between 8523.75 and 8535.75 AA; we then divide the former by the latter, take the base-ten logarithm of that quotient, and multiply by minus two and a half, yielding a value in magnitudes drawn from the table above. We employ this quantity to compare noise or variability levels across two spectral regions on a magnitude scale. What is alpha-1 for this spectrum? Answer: -1.4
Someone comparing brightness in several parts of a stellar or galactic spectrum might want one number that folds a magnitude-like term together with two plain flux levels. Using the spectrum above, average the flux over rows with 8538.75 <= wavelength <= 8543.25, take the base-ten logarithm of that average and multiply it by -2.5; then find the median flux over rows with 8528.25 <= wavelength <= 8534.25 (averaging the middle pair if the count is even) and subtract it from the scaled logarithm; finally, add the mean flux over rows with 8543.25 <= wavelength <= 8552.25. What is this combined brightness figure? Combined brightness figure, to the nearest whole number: -36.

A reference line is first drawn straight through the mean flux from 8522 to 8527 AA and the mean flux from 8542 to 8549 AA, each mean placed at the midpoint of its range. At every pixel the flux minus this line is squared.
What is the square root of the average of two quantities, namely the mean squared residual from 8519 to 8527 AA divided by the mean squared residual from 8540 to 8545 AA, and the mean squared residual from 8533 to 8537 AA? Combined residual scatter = 12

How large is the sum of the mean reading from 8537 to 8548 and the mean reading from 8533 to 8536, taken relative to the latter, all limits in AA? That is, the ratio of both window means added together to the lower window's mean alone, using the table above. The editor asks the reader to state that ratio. 1.81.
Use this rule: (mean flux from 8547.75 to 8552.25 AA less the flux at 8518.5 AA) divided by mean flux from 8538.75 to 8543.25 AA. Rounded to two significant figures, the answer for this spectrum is -0.14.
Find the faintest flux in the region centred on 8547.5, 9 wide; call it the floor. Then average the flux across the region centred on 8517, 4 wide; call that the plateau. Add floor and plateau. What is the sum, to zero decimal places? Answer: 314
